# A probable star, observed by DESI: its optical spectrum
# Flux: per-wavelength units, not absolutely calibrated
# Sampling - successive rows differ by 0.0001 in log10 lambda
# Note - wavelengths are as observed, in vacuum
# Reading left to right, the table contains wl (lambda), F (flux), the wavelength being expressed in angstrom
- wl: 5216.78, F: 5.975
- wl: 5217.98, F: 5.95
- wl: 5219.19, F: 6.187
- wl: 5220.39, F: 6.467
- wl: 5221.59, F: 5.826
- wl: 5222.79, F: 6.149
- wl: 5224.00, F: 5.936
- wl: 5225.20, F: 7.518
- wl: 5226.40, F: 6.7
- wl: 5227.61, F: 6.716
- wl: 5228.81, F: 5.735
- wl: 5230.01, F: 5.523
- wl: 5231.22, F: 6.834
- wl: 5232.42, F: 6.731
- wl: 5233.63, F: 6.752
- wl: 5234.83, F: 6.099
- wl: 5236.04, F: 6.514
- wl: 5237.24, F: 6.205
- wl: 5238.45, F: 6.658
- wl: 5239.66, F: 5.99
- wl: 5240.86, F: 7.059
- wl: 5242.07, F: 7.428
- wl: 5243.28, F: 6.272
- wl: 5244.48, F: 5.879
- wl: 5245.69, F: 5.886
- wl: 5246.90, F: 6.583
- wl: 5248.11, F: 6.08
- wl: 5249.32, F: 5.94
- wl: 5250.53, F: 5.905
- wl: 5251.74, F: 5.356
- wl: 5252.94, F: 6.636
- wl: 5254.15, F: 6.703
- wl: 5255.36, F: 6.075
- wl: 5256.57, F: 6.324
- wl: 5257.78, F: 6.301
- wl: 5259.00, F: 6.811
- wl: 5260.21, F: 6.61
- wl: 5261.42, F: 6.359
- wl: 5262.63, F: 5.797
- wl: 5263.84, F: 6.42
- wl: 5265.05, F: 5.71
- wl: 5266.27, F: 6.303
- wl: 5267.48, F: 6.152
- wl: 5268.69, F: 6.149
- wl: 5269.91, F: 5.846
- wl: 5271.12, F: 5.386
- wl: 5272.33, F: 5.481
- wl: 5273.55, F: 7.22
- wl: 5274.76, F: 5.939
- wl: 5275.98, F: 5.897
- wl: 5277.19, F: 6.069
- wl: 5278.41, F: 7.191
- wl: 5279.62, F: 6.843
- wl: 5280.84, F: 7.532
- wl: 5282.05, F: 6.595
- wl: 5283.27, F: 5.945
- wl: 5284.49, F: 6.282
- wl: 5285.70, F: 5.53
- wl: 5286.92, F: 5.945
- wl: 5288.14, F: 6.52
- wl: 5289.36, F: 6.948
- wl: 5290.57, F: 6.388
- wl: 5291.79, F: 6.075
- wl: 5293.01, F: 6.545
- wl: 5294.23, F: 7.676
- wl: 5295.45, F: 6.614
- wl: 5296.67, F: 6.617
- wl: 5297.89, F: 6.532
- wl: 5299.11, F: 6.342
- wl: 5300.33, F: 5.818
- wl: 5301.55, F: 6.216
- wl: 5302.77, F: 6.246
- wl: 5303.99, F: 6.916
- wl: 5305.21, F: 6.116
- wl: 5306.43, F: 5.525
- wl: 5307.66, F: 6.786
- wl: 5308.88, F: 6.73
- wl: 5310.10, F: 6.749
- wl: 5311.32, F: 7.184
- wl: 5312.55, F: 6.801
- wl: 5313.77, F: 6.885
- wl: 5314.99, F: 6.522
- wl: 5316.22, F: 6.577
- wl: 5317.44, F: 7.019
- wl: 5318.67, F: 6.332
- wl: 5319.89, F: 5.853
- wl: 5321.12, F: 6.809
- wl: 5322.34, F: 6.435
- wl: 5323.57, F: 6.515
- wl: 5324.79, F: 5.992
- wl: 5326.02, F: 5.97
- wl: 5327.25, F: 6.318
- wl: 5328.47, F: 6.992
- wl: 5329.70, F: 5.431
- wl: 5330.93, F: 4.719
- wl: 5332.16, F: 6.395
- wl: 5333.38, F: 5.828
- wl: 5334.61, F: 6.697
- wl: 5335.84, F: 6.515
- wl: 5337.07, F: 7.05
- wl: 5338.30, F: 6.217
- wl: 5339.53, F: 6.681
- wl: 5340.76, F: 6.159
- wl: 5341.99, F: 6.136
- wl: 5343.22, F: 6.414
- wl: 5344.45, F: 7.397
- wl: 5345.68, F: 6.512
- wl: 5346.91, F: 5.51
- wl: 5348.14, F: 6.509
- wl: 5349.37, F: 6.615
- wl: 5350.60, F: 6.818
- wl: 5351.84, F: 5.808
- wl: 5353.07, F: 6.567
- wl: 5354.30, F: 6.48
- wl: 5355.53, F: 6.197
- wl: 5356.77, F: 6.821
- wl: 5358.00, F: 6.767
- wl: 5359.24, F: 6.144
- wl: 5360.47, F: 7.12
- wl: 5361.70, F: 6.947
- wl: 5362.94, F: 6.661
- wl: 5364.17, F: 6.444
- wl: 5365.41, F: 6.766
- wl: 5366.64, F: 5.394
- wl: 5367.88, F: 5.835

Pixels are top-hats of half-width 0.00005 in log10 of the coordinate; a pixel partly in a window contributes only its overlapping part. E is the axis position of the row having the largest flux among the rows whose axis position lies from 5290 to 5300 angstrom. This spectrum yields 5294.23 angstrom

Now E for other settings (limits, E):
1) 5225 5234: 5225.20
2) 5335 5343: 5337.07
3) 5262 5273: 5263.84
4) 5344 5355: 5344.45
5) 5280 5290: 5280.84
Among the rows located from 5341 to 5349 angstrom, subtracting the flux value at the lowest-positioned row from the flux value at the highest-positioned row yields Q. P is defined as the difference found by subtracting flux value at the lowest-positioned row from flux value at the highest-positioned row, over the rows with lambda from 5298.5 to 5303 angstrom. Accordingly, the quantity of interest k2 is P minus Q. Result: -0.5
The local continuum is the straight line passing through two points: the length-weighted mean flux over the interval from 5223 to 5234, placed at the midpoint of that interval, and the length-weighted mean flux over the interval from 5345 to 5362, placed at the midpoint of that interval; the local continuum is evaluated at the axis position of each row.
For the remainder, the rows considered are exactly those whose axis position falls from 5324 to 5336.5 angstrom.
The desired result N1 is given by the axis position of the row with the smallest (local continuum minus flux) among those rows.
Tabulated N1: 5328.47 angstrom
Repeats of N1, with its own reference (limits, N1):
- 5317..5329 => 5317.44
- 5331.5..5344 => 5337.07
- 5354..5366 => 5360.47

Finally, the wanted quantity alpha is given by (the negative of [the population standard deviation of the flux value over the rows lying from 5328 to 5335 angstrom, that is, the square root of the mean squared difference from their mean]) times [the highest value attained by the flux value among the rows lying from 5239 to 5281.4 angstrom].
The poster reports -5.9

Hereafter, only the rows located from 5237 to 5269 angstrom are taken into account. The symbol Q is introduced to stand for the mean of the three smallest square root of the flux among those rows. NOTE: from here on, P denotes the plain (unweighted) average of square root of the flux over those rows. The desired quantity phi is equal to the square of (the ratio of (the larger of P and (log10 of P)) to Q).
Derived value 1.12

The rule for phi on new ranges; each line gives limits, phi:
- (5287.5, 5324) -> 1.14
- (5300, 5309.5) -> 1.08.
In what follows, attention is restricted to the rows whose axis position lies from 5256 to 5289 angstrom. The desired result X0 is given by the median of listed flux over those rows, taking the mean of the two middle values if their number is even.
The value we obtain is 6.28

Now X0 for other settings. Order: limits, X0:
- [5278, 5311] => 6.53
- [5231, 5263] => 6.32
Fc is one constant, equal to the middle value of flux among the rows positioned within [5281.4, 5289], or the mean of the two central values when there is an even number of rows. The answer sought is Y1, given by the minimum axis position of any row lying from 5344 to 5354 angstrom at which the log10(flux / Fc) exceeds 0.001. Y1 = 5344.45 angstrom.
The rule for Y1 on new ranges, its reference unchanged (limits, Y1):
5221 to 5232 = 5222.79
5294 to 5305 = 5294.23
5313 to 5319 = 5313.77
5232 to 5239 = 5232.42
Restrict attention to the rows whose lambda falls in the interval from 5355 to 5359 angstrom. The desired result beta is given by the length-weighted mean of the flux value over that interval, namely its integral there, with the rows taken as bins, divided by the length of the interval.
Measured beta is 6.55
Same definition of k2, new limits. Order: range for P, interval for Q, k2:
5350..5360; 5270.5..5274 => -2.5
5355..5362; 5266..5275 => 1.1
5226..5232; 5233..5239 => 0.2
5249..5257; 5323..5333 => 0.5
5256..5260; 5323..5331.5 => 2.3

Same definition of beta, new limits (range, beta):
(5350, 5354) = 6.40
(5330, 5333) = 5.57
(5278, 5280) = 7.04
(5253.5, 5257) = 6.37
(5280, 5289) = 6.36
